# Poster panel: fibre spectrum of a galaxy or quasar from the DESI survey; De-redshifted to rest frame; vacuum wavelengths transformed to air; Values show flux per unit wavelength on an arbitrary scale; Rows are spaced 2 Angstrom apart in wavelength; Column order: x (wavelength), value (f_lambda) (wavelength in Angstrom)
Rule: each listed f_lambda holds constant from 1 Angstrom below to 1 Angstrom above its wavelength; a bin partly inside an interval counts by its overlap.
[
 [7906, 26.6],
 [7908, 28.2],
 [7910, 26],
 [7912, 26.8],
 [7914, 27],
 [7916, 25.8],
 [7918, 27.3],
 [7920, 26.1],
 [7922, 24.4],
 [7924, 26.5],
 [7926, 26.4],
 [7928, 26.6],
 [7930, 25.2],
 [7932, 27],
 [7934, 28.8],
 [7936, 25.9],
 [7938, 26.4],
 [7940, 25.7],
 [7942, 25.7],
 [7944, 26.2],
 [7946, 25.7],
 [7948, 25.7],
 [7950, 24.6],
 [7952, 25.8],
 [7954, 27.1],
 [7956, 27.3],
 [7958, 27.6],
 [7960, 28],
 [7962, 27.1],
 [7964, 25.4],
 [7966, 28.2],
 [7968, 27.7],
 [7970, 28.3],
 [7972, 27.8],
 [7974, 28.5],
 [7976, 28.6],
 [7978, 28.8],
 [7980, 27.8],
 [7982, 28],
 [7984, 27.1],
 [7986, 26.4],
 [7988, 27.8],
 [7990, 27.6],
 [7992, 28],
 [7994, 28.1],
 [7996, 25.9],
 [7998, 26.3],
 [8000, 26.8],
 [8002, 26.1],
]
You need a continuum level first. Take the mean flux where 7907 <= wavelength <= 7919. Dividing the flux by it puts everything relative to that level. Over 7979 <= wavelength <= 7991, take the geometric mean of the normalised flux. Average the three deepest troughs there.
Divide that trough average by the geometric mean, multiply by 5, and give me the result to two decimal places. 4.93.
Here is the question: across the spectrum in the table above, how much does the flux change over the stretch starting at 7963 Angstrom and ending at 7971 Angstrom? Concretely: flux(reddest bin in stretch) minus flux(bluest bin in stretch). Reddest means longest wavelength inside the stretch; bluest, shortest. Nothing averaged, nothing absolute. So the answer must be 2.9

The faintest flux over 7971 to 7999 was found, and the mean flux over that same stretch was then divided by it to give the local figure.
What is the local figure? 1.07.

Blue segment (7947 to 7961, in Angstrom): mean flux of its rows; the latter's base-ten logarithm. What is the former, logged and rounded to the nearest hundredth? 1.42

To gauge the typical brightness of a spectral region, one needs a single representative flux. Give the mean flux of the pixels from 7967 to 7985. 28.1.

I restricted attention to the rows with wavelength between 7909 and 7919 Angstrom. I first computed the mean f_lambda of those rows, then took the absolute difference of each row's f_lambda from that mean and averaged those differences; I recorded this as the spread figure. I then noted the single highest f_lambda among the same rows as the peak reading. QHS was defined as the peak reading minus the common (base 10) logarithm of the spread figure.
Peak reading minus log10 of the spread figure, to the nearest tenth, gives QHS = 27.6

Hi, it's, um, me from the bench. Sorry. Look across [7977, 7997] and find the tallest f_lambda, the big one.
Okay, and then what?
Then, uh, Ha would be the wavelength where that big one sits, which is 7978 Angstrom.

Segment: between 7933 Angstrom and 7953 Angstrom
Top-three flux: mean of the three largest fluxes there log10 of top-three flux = 1.43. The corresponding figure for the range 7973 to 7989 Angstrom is 1.46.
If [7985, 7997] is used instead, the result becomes 1.45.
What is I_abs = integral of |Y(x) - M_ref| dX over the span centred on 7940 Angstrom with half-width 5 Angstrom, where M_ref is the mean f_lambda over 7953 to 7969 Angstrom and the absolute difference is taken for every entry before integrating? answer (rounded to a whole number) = 13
